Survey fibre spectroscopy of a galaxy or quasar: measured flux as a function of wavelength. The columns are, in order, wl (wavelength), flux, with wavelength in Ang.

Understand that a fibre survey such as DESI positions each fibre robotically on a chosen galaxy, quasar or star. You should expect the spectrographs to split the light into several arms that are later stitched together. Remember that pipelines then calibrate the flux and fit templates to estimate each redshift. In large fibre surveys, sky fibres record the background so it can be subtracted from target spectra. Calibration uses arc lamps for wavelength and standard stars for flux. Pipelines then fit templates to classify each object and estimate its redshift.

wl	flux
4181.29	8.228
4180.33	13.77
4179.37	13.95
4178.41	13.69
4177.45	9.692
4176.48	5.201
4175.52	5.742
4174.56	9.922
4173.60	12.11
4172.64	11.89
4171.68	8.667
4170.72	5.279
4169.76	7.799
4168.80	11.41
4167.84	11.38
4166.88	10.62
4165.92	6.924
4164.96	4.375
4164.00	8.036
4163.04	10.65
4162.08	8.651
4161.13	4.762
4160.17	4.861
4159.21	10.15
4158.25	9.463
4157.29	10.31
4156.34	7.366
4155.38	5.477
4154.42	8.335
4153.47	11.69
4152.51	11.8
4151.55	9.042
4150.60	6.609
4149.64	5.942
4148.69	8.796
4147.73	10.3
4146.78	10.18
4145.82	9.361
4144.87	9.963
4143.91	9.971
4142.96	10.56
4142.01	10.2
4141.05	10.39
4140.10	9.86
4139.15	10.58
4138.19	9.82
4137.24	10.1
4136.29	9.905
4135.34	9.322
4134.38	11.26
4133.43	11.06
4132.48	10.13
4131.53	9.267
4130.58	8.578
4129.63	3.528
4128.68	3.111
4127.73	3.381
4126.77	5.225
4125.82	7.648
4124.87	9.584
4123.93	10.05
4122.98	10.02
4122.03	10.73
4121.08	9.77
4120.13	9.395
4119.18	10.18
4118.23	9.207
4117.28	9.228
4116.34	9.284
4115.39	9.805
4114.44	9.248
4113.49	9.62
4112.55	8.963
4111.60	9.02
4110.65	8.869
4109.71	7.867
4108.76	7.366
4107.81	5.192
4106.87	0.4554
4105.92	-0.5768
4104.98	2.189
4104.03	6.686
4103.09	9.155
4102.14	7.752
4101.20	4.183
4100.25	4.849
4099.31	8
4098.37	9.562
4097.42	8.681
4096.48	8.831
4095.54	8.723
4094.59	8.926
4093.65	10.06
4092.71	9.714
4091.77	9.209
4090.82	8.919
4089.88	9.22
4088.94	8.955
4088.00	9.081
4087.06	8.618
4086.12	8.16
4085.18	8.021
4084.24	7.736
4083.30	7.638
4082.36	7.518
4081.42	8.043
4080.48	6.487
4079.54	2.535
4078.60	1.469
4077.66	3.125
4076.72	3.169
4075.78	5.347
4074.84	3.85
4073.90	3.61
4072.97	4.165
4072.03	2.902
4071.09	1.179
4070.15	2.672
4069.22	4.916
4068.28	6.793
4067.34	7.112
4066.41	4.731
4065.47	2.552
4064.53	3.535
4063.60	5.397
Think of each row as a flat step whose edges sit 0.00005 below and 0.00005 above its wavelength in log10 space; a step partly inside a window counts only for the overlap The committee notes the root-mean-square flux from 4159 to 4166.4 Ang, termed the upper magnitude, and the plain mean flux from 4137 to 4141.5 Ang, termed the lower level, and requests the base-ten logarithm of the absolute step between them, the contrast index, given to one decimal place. 0.4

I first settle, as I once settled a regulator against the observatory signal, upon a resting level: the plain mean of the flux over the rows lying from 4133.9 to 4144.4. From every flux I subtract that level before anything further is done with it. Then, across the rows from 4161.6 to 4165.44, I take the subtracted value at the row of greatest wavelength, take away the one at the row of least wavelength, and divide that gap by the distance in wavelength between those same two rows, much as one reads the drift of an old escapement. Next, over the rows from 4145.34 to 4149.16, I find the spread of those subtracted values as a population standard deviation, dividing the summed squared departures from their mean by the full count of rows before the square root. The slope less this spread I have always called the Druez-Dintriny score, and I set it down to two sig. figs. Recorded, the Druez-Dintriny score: -2.1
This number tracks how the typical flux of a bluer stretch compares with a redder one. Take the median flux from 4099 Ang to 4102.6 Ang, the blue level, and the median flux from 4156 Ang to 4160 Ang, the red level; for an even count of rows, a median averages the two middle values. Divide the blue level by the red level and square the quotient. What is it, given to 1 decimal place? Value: 0.4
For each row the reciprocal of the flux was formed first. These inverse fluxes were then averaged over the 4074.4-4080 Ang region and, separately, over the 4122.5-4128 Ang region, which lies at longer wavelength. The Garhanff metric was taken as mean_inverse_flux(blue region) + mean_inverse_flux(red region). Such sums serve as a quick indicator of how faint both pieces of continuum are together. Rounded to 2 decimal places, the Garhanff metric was 0.51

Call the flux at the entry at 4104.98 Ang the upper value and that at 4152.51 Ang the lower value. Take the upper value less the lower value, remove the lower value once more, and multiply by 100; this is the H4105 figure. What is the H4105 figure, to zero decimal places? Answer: -2141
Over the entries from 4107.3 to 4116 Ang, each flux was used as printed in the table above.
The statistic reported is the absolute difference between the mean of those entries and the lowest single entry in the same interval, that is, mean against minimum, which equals 3.2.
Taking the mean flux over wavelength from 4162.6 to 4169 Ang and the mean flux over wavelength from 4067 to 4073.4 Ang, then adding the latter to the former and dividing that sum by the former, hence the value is 1.5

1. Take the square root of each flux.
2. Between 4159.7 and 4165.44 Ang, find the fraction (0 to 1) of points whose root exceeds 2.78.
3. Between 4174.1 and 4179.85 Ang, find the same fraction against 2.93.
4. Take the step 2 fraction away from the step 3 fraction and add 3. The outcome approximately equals 3.2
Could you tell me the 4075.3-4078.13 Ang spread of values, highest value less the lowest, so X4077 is 2.2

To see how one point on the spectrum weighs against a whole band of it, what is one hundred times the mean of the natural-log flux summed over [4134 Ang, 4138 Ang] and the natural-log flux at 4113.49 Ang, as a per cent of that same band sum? 62.2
